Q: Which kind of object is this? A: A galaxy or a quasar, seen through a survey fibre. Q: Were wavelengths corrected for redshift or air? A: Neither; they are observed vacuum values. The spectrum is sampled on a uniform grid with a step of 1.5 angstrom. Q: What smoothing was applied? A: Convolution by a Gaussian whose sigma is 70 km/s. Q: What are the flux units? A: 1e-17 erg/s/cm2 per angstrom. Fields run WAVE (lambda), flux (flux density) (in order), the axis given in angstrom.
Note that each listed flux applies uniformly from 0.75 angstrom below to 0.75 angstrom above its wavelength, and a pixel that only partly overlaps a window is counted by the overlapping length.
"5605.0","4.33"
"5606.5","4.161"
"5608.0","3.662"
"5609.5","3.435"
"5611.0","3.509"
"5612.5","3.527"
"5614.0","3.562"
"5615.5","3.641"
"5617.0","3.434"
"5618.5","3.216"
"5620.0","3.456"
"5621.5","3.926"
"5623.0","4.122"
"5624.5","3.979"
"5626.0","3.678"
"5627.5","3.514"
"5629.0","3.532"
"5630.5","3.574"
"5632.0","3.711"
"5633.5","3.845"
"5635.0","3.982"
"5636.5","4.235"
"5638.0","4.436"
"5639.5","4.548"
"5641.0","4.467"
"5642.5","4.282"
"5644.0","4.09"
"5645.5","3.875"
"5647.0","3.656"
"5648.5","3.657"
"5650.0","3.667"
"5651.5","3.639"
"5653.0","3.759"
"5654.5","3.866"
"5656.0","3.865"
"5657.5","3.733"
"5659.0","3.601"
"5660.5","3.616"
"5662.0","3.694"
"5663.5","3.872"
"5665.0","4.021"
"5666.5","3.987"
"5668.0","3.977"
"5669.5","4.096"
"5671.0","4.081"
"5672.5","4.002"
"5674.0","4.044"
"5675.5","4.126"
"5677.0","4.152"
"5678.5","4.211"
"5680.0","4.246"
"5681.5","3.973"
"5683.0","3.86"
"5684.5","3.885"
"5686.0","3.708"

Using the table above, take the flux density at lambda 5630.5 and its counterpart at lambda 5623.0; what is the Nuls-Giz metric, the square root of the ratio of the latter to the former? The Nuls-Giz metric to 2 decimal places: 1.07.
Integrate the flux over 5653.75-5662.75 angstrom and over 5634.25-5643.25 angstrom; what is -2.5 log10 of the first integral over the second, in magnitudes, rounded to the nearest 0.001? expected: 0.161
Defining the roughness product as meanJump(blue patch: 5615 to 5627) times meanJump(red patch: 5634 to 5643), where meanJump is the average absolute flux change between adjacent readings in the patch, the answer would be 0.042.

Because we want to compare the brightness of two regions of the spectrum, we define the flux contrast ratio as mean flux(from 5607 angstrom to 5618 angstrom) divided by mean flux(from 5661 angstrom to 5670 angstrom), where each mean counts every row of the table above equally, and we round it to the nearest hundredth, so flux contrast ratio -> 0.90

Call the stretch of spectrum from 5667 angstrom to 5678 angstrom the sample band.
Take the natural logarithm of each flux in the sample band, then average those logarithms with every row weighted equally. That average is 1.40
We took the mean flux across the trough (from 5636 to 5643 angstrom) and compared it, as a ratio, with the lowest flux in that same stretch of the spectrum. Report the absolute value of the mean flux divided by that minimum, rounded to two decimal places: 1.04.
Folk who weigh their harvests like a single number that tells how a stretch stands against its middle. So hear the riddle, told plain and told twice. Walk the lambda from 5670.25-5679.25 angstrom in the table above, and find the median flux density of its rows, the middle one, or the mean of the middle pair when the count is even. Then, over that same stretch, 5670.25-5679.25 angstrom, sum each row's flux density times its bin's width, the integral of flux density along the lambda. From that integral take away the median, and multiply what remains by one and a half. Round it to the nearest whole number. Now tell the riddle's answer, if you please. 49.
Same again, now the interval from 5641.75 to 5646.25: 21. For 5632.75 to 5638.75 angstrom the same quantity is 31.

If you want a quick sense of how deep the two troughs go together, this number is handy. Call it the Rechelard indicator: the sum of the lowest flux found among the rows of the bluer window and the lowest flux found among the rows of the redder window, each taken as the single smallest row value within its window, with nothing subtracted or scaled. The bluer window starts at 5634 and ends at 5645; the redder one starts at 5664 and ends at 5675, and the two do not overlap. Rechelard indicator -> 8.0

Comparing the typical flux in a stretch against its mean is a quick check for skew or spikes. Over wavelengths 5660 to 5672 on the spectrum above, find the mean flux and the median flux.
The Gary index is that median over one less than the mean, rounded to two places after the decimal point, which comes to 1.36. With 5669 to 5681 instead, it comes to 1.32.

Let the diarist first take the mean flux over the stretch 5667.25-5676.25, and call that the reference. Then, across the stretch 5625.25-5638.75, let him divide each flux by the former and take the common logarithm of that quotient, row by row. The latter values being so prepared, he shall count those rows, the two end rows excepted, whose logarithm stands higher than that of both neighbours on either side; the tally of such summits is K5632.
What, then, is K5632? 0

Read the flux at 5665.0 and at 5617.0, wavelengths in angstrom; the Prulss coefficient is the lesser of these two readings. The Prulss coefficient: 3.43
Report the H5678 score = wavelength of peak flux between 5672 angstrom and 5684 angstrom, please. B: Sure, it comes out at 5680.0 angstrom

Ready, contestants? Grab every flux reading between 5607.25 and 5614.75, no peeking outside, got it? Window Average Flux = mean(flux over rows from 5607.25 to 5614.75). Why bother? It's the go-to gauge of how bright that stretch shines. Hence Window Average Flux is 3.54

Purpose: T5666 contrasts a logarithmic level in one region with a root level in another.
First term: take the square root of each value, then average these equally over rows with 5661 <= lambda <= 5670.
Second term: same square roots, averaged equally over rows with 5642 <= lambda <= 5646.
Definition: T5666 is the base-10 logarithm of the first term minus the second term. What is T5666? -1.72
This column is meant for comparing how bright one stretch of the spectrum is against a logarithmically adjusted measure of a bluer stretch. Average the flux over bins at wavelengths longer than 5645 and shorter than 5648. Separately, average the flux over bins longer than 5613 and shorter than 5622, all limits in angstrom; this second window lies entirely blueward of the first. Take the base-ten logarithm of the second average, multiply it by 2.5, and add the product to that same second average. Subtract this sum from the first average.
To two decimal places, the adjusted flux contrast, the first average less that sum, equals -1.15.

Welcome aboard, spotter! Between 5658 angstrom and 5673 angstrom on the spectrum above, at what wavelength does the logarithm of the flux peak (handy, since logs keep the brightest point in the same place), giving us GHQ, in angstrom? 5669.5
